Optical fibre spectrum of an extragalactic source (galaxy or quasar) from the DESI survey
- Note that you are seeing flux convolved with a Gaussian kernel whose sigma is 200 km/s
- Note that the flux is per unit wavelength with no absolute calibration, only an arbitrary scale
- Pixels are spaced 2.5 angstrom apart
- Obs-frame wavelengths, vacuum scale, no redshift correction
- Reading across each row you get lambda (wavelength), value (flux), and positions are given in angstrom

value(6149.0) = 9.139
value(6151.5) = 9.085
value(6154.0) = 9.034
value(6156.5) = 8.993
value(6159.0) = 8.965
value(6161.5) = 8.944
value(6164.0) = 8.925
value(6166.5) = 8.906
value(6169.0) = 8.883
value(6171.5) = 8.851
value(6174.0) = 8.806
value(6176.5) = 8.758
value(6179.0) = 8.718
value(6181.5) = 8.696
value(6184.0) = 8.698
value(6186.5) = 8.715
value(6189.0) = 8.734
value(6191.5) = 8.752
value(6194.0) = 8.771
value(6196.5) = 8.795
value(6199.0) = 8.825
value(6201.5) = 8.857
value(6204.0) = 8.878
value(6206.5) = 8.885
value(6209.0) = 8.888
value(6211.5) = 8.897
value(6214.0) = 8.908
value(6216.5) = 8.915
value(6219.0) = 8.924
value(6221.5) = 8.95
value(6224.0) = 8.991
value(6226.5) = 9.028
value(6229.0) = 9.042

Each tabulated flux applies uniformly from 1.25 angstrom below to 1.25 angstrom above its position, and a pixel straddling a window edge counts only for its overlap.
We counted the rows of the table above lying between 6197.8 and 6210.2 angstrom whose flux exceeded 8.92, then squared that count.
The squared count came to 0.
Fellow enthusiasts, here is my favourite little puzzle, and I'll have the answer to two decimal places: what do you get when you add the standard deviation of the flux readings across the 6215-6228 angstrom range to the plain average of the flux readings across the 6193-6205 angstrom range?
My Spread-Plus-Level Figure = 8.87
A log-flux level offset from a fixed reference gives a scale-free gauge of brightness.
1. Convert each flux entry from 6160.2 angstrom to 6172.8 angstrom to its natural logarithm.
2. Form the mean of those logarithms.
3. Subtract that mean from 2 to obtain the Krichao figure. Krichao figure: -0.186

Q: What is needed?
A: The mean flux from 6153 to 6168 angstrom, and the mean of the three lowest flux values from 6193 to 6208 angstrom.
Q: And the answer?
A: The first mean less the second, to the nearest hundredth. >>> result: 0.16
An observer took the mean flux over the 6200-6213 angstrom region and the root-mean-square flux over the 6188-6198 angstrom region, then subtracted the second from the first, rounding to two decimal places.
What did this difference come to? 0.12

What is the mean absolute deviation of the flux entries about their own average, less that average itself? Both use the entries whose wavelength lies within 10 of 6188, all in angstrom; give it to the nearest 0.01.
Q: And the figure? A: -8.71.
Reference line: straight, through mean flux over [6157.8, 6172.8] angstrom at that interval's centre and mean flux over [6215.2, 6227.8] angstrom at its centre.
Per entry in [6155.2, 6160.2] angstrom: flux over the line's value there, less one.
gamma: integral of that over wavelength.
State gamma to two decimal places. 0.04 angstrom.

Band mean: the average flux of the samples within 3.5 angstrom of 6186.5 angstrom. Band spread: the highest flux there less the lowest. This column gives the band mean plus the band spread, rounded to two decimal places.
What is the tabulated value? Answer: 8.75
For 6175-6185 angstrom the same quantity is 8.78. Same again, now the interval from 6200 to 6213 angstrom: 8.92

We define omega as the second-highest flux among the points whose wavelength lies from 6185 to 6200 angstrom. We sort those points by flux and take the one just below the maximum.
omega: 8.795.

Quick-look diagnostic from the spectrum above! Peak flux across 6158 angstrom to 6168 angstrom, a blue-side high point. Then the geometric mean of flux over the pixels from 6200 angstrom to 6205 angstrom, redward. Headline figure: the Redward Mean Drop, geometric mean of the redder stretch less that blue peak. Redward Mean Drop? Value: -0.10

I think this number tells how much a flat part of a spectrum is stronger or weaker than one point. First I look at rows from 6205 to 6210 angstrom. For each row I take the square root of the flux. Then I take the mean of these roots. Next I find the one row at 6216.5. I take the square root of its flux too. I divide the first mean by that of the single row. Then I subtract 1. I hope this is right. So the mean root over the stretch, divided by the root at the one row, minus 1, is -0.0016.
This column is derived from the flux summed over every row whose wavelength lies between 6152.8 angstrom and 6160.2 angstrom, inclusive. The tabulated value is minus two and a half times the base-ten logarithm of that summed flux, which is -3.58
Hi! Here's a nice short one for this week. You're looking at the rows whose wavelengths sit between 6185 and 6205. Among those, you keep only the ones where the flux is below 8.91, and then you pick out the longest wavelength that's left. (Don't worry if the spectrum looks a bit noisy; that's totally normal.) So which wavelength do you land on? 6204.0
